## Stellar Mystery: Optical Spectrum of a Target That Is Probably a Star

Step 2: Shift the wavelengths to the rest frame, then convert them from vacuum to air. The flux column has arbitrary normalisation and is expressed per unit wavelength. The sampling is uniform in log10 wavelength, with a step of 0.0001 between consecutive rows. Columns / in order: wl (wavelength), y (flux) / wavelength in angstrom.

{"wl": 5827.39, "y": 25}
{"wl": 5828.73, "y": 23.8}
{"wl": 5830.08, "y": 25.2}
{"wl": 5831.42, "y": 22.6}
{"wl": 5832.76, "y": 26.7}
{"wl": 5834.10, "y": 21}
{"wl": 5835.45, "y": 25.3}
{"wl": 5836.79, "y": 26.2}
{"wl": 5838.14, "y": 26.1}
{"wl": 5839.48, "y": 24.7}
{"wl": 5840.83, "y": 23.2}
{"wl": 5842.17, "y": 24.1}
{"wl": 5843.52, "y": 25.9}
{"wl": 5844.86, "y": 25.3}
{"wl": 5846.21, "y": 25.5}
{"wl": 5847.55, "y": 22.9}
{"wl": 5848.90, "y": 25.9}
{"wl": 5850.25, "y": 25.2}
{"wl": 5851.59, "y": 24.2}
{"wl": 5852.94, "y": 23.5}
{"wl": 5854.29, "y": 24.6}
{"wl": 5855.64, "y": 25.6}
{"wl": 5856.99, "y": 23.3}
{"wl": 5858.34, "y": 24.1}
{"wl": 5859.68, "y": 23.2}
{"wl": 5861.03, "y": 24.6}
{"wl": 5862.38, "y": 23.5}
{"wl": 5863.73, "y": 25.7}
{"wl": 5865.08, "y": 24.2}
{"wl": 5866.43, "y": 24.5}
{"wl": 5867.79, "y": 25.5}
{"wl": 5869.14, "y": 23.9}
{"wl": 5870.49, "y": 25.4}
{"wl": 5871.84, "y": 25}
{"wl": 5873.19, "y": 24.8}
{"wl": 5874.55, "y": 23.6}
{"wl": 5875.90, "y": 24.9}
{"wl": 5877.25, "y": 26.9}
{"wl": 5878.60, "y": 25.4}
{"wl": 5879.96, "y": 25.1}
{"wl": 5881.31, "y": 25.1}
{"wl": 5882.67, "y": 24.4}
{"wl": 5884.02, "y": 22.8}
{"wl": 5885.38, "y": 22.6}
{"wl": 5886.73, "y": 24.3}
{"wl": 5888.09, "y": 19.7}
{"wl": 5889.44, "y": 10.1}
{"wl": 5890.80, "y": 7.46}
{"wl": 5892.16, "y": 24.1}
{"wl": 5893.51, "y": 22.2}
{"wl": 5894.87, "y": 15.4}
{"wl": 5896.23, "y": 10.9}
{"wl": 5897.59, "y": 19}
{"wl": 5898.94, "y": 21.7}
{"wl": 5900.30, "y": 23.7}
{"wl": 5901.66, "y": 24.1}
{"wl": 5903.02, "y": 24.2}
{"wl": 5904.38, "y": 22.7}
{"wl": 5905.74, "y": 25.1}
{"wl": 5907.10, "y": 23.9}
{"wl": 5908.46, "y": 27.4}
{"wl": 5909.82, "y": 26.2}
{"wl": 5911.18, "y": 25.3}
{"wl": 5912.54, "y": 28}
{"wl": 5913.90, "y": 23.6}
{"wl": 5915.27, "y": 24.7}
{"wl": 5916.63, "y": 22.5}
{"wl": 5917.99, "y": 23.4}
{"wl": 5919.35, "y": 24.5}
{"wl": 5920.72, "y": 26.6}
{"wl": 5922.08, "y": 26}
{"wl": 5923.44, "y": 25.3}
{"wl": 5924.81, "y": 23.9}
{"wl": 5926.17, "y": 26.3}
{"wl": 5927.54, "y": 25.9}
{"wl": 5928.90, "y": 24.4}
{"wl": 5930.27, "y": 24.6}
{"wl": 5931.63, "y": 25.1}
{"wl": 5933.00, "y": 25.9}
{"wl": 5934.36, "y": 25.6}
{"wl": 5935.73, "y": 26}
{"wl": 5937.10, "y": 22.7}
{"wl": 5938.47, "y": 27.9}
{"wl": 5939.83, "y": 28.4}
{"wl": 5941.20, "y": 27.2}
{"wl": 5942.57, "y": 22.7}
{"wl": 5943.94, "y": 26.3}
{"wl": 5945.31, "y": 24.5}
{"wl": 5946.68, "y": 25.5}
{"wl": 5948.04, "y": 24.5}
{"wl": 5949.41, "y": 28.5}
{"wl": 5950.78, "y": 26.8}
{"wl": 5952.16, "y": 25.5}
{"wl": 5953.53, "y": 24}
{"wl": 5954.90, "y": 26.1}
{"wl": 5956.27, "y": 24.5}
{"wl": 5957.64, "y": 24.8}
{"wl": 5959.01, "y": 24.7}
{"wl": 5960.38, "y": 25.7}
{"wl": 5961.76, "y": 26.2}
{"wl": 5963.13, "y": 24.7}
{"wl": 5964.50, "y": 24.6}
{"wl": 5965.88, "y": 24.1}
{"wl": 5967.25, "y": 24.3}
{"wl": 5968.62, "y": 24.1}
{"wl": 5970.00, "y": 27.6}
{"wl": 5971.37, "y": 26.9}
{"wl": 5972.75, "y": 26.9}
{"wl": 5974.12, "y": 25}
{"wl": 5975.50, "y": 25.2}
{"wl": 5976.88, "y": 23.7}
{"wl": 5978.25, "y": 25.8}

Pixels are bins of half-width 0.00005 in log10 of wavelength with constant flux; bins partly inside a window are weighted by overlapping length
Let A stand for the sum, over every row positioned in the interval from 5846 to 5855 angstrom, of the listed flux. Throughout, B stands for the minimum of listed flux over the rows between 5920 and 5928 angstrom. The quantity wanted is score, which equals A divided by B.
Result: 7.2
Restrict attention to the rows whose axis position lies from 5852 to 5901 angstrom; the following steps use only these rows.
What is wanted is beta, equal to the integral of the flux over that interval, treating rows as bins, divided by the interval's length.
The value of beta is 22.5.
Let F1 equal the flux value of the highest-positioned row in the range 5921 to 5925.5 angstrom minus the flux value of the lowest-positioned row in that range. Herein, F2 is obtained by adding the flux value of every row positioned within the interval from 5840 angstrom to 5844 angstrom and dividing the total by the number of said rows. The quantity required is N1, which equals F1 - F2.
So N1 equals -26.5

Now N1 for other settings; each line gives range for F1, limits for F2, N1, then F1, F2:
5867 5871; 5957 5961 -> -25.2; -0.1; 25.1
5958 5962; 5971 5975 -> -24.8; 1.5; 26.3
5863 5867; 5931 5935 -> -26.7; -1.2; 25.5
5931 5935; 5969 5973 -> -26.6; 0.5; 27.1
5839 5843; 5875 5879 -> -26.3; -0.6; 25.7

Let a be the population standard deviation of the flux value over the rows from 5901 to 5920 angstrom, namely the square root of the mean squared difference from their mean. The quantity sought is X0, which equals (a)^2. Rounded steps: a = 1.6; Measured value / 2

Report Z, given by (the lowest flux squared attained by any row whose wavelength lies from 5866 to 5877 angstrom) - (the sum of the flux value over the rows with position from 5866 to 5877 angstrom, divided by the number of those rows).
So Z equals 532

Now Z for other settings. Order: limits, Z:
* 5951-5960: 551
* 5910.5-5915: 531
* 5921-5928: 546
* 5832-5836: 417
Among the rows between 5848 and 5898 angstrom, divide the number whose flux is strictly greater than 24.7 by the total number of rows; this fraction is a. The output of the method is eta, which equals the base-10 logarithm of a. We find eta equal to -0.45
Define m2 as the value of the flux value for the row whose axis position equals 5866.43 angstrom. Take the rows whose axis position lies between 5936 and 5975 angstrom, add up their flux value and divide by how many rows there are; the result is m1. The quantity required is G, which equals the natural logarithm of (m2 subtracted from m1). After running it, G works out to 0.0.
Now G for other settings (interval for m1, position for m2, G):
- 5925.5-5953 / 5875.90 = -0.2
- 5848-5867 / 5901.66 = -1.1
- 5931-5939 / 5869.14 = 0.5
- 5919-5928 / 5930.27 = -0.1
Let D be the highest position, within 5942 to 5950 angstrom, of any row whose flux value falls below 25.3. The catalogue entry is 5948.04 angstrom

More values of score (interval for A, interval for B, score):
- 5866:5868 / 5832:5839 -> 2.4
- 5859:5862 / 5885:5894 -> 6.4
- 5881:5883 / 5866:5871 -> 2.1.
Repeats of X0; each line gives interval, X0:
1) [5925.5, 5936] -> 0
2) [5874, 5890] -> 18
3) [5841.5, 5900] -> 18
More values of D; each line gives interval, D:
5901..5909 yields 5907.10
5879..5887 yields 5886.73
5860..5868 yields 5866.43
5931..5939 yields 5937.10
